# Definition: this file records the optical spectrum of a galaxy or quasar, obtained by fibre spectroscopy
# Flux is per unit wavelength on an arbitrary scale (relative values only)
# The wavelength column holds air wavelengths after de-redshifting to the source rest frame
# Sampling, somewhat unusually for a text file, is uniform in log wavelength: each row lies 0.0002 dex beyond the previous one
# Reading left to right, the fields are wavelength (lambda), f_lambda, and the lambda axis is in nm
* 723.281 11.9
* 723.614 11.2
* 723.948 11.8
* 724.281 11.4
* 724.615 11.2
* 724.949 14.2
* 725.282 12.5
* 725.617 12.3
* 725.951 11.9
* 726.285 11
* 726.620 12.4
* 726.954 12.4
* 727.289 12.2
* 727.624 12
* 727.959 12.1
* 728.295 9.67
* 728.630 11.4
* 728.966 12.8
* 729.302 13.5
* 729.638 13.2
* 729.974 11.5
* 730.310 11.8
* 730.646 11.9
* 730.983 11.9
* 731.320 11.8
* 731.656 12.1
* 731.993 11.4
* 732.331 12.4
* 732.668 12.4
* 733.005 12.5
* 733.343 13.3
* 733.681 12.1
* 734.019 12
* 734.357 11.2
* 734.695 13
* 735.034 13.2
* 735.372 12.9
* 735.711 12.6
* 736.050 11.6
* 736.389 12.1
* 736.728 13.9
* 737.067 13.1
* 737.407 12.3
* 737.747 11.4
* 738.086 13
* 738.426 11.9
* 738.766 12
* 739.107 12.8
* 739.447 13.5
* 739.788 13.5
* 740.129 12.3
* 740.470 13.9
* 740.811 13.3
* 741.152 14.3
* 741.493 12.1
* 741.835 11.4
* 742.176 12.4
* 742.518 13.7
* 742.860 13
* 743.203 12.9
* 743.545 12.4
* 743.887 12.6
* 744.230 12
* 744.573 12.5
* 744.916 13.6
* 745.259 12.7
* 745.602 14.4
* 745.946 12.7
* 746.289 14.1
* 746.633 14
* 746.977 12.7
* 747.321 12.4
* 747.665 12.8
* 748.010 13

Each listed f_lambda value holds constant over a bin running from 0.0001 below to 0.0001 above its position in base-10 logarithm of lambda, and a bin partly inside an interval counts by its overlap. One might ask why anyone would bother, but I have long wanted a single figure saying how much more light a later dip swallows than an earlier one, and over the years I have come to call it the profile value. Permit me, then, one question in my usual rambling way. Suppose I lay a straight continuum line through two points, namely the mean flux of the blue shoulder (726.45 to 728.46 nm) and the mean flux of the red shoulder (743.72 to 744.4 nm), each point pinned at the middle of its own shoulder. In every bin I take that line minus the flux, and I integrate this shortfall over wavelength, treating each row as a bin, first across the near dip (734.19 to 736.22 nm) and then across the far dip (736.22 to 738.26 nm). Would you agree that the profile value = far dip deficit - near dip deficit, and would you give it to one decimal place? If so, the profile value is -0.3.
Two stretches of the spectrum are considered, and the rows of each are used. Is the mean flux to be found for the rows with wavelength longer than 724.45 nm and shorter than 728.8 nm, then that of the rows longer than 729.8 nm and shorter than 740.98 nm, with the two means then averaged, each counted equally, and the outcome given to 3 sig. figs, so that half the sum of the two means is 12.2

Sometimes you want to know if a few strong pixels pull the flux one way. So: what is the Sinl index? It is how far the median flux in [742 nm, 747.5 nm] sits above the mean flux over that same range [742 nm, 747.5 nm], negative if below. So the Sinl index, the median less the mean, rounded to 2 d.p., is -0.31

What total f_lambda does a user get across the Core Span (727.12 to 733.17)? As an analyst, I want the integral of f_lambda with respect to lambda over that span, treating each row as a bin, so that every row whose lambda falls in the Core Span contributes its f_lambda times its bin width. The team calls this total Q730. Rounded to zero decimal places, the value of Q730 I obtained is 73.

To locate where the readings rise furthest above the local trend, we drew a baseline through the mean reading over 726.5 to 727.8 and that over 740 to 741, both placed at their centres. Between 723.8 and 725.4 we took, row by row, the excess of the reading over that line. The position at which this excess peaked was 724.949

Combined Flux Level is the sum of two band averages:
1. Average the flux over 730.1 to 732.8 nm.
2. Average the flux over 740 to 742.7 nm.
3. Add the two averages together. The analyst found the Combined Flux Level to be 24.9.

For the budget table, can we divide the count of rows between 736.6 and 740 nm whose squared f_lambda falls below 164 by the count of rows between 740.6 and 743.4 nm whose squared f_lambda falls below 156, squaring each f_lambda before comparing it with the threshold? 1.67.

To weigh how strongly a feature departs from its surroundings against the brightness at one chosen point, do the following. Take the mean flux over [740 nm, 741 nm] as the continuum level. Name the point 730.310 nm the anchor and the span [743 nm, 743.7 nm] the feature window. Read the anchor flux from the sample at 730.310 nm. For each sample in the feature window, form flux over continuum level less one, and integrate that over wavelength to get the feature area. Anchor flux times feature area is -0.3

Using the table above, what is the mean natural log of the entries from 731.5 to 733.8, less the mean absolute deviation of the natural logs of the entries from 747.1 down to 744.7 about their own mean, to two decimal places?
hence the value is 2.46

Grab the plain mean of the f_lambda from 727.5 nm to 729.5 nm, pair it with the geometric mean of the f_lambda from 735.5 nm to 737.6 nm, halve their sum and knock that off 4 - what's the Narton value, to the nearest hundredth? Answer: -8.25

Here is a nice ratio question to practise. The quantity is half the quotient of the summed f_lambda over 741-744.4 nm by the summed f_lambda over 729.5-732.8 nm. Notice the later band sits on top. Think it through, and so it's 0.527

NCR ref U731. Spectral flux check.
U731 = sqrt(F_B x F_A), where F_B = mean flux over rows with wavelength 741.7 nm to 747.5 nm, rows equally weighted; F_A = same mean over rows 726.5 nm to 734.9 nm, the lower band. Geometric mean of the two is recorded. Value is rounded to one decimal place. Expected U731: 12.5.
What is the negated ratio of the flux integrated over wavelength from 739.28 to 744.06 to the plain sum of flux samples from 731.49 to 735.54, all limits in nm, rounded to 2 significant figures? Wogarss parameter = -0.42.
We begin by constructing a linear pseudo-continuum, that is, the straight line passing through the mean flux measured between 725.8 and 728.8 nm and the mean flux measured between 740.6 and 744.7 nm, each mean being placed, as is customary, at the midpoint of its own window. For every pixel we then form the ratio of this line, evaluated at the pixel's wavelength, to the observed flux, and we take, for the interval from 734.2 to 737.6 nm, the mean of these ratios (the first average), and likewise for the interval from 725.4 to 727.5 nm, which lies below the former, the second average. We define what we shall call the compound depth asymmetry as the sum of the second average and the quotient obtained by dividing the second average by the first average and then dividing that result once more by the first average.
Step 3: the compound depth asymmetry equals 1.98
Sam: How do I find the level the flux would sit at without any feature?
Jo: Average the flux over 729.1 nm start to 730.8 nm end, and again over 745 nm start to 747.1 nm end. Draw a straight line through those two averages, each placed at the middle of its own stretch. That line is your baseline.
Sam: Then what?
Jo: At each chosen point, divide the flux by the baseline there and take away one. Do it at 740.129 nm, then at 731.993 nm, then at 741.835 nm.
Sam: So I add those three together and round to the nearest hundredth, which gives -0.28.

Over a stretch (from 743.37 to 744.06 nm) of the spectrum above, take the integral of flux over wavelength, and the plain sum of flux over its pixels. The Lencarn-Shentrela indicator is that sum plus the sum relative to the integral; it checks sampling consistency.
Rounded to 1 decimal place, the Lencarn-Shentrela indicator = 27.9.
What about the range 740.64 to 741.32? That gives 30.5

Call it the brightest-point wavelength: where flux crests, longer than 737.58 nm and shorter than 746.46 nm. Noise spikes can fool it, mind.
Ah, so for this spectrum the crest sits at 745.602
